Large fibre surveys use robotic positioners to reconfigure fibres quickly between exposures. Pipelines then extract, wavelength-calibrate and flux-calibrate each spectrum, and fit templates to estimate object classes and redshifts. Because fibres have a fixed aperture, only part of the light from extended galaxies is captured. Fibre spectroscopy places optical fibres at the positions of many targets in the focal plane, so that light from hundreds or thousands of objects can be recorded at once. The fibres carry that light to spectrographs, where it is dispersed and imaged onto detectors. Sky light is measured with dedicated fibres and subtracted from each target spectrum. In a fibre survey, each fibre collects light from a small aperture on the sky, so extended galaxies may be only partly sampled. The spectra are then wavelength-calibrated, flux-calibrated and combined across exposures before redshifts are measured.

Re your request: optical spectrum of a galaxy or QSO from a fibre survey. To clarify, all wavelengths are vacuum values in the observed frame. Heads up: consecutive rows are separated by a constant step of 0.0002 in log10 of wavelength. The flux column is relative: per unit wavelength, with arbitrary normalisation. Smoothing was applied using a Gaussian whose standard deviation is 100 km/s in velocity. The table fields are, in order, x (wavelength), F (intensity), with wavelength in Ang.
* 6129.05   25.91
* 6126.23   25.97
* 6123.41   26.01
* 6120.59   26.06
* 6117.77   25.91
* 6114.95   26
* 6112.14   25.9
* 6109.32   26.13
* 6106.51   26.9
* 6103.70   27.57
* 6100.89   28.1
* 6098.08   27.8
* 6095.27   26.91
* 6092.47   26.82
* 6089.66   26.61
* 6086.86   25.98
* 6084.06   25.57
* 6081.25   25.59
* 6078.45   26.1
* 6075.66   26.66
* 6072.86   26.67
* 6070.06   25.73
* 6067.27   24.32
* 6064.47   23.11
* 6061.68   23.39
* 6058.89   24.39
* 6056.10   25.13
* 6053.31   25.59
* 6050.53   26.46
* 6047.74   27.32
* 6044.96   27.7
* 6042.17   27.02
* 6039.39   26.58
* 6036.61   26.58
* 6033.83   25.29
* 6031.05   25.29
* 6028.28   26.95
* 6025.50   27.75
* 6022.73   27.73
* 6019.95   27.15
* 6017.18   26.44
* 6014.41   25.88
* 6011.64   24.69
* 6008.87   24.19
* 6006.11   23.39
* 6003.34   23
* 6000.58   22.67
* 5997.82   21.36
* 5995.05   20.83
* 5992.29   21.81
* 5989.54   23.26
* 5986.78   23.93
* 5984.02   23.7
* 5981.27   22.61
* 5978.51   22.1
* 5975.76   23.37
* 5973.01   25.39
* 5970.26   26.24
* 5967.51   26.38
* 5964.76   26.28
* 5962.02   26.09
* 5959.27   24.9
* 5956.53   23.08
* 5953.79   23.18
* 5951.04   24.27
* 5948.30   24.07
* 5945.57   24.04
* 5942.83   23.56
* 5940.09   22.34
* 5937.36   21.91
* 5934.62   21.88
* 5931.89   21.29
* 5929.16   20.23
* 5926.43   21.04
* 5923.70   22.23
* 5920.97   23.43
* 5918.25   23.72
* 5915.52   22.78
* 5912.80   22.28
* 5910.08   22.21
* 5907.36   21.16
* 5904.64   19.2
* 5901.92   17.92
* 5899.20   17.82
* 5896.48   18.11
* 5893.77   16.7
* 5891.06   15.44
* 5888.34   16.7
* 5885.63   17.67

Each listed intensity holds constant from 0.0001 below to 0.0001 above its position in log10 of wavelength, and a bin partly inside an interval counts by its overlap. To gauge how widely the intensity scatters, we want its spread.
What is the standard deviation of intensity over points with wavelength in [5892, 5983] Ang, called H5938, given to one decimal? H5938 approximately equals 2.5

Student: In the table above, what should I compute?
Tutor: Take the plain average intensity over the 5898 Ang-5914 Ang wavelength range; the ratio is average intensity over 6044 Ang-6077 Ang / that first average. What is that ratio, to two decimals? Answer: 1.27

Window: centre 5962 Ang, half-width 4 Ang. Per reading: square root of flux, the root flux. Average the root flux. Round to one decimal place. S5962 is 5.1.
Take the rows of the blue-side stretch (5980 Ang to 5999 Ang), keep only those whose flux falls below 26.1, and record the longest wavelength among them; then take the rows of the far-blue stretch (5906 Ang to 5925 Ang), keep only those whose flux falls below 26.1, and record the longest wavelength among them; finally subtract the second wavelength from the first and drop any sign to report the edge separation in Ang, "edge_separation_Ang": 74.1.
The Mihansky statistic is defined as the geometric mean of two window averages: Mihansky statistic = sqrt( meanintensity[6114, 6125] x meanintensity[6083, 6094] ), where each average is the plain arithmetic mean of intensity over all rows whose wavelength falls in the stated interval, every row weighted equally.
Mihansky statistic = 26.1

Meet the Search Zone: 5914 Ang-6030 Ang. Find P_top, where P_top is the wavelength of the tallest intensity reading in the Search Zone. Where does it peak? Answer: 6025.50 Ang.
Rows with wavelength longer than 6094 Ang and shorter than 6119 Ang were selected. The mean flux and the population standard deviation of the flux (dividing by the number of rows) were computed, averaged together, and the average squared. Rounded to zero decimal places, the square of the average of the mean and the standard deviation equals 191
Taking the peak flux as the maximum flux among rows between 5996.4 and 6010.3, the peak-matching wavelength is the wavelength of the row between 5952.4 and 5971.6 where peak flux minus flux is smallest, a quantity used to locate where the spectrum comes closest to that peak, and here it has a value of 5967.51 Ang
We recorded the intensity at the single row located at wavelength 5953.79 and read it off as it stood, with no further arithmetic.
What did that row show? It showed 23.18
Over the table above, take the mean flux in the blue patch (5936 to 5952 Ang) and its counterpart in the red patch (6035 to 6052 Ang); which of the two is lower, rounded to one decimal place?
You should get 23.4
